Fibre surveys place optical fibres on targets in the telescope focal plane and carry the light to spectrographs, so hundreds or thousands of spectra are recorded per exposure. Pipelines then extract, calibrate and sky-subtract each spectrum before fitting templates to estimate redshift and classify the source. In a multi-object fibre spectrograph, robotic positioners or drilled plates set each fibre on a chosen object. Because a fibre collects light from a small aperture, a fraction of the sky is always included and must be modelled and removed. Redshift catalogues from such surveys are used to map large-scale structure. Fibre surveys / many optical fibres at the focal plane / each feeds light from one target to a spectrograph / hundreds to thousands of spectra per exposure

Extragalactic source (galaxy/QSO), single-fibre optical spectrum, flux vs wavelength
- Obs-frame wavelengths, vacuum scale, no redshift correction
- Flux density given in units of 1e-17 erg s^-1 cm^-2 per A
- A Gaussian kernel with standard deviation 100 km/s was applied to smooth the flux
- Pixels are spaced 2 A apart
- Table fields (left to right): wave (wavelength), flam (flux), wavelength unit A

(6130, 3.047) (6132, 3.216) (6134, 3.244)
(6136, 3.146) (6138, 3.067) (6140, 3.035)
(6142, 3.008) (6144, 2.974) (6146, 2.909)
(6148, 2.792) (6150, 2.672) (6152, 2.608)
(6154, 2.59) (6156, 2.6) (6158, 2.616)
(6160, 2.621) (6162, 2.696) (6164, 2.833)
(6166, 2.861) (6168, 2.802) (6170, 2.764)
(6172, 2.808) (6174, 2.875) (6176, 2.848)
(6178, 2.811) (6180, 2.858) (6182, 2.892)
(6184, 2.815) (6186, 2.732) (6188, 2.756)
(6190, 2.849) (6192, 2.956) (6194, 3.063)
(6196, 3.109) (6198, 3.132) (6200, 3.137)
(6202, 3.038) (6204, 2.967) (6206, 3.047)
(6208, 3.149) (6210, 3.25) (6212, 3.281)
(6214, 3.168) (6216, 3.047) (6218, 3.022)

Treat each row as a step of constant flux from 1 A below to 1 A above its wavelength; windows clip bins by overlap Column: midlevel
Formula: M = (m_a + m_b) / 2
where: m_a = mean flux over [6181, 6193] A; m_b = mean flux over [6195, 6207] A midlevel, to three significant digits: 2.95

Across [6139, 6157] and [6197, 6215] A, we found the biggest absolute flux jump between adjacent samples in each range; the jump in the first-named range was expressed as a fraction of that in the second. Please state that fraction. 1.1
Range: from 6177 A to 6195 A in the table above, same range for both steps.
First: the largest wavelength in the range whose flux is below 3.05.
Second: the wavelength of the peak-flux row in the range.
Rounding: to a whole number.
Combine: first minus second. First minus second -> -2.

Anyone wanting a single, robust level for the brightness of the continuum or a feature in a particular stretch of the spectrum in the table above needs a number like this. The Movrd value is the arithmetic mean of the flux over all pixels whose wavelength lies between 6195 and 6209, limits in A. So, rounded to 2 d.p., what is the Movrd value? 3.08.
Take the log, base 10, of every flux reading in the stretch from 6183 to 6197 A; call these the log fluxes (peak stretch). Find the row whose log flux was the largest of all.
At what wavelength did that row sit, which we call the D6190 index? 6196 A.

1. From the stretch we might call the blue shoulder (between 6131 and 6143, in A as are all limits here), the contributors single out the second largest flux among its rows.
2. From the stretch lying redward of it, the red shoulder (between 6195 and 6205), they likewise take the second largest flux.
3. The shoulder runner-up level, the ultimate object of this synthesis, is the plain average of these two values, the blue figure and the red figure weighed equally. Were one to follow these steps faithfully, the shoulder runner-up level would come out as 3.17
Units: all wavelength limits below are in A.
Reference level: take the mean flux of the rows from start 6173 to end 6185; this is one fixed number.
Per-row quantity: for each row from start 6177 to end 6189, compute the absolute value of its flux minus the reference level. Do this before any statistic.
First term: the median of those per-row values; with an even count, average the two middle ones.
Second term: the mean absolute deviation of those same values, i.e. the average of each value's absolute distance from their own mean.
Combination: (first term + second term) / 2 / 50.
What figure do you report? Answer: 0.0007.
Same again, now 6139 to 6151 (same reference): 0.0019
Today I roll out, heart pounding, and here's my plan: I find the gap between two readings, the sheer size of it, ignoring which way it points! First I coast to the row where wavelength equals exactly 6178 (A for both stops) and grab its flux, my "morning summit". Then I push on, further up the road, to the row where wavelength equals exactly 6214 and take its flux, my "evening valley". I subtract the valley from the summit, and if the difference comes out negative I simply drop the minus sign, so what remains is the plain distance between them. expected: 0.36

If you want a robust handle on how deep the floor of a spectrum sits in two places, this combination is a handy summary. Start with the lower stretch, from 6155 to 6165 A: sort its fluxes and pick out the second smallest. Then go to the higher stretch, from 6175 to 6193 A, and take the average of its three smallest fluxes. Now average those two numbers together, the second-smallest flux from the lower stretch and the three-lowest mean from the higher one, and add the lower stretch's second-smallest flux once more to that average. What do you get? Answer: 5.31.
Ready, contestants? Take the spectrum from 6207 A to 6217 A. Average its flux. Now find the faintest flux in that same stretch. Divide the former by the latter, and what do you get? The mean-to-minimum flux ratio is 1.043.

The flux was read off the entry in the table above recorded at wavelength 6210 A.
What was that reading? 3.25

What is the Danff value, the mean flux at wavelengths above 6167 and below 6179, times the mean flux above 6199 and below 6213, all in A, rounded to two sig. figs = 8.8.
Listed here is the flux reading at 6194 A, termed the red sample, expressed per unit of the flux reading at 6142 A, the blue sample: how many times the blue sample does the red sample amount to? 1.02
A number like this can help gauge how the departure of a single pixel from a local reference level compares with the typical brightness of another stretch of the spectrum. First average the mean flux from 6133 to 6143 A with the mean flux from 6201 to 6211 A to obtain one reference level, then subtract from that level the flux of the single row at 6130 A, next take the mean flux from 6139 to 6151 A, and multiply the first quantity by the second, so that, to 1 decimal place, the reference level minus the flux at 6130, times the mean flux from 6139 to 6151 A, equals 0.1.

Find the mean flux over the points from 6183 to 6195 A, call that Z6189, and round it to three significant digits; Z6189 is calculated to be 2.86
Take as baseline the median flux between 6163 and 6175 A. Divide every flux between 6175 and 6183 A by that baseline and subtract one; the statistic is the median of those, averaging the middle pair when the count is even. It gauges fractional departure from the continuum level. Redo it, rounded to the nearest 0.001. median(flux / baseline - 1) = 0.012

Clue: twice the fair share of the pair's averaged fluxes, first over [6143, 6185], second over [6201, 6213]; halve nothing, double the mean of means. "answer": 5.90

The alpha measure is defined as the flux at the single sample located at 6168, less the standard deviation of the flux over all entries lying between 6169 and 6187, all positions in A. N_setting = 2.75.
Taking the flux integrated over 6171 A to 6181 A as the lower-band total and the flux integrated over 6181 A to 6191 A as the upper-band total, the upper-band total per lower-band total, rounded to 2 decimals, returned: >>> 0.99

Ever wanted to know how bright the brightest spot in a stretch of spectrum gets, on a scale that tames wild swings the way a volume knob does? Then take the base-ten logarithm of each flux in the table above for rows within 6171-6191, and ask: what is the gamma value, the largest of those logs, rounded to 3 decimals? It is 0.461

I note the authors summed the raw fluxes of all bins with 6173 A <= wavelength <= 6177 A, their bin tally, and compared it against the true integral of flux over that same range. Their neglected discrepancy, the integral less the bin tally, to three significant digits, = 5.72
